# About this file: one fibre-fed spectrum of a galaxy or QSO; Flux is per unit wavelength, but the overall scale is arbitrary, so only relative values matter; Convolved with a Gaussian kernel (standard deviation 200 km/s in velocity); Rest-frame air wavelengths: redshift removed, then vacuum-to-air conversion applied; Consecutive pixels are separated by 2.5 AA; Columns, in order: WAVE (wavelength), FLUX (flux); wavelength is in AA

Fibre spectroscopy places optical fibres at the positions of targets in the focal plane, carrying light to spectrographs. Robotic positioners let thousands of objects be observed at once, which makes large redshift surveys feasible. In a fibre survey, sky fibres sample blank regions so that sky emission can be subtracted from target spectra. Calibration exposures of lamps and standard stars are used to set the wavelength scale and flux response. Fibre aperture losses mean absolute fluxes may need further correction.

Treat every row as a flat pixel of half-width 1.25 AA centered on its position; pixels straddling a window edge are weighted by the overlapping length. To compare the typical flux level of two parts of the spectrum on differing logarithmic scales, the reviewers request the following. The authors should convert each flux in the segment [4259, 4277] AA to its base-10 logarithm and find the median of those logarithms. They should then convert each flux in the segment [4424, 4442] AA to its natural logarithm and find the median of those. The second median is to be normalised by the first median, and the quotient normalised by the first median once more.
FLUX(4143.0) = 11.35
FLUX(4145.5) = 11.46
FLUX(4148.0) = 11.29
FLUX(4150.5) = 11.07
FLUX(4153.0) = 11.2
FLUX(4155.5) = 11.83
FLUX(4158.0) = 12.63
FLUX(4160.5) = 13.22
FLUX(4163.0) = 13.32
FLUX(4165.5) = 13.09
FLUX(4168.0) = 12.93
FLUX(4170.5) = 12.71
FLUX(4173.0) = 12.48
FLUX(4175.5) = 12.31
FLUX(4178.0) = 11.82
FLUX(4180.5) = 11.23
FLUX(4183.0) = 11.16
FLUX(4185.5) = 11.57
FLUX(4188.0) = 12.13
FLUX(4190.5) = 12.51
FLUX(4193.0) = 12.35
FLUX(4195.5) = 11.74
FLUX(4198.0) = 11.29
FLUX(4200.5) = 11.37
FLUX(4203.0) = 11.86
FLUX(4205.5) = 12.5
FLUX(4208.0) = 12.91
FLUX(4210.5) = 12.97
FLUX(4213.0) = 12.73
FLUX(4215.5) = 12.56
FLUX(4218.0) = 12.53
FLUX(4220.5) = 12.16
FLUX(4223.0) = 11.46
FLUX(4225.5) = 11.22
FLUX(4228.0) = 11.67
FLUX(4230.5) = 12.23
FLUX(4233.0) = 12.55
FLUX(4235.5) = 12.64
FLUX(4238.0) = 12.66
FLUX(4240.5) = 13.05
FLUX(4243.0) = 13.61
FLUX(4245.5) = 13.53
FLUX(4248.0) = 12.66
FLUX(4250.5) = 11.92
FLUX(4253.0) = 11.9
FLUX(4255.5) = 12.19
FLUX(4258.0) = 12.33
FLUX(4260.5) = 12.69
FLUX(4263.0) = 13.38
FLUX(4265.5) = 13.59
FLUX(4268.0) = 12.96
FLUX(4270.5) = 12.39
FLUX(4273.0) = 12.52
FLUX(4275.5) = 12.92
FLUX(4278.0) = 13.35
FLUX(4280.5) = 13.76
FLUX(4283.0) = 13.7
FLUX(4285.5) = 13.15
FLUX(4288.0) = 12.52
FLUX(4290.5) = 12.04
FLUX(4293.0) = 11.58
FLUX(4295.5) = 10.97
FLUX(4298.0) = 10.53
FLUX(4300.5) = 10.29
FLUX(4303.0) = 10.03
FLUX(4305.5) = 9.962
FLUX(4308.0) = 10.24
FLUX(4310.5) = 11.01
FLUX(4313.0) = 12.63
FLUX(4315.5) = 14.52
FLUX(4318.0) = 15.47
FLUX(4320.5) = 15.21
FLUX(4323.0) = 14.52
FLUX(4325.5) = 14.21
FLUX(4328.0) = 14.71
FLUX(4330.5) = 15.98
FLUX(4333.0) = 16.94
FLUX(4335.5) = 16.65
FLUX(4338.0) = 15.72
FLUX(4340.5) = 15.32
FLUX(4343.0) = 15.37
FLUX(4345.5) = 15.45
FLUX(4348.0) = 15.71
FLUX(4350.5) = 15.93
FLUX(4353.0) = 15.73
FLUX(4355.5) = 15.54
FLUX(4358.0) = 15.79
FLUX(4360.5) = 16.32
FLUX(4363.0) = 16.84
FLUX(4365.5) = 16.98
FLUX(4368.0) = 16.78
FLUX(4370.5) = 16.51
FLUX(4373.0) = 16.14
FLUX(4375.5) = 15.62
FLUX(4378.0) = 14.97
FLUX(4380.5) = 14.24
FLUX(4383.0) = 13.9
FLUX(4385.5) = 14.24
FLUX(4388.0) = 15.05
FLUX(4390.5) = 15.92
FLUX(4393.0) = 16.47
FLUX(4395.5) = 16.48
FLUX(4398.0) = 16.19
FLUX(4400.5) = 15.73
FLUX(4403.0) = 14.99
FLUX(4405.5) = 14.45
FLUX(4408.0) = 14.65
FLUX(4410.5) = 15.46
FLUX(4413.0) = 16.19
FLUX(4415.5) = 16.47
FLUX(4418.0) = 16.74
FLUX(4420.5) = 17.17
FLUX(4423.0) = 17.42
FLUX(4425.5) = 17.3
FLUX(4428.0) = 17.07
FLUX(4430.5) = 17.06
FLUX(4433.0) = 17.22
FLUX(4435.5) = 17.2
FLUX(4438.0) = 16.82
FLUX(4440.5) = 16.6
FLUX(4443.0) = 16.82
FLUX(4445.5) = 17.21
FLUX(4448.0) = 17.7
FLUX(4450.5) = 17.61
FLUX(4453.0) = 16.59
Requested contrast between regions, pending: 2.30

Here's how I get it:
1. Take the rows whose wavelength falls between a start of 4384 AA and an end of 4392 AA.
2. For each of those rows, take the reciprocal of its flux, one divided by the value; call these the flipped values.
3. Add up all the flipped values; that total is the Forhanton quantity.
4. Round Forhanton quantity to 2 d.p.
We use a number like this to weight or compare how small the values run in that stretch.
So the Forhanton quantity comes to 0.20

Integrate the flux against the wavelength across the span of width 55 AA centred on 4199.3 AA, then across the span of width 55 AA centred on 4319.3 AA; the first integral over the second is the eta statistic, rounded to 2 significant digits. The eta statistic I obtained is 0.89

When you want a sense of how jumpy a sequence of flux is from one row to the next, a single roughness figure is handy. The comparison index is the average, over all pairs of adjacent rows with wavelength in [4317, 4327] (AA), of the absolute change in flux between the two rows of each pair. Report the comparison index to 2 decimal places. 0.42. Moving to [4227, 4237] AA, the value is 0.32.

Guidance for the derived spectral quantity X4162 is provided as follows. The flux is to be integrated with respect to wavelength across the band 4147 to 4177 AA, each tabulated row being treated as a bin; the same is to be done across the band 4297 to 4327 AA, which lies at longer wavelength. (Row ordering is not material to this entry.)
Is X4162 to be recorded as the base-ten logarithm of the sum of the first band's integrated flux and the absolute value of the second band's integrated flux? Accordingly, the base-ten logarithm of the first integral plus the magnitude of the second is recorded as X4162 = 2.87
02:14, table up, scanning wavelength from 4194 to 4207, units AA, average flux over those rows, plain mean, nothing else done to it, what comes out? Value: 11.8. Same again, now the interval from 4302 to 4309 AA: 10.1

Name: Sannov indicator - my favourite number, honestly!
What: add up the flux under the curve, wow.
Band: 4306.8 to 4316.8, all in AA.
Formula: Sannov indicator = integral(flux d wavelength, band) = 121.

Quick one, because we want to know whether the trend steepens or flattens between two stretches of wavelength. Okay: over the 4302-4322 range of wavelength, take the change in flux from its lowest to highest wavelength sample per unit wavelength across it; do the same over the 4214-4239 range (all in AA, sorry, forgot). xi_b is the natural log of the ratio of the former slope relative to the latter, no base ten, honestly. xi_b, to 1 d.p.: 4.2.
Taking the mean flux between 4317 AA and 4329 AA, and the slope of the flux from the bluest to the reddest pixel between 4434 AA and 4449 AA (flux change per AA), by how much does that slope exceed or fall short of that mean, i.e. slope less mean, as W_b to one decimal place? -14.8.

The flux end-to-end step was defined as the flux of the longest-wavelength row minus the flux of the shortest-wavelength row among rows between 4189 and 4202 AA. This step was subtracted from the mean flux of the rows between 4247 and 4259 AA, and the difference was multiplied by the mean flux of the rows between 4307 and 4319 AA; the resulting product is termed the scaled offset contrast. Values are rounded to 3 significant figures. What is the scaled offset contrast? 170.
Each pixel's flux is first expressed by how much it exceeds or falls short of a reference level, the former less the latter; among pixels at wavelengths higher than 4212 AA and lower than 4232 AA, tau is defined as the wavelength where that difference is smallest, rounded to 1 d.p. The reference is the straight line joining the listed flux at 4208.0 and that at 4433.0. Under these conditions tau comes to 4225.5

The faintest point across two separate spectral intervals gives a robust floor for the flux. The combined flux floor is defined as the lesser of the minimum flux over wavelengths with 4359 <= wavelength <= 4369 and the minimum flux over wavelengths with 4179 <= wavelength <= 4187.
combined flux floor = 11.2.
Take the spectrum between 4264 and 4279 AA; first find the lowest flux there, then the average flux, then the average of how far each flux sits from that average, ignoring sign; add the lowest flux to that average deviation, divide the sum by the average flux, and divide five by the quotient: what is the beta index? 5.09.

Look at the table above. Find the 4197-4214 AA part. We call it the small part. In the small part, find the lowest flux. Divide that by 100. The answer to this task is 0.113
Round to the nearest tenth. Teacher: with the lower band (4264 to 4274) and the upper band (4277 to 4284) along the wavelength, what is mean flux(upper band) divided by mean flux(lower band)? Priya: 1.1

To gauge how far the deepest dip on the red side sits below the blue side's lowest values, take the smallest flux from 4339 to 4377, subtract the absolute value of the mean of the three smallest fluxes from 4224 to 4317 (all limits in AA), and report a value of 5.2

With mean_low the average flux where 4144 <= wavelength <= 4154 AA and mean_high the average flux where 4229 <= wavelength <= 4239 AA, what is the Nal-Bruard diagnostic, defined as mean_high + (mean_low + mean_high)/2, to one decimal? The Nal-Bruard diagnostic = 24.4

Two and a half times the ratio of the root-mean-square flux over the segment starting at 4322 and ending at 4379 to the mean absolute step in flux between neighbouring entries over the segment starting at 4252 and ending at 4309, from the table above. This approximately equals 104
